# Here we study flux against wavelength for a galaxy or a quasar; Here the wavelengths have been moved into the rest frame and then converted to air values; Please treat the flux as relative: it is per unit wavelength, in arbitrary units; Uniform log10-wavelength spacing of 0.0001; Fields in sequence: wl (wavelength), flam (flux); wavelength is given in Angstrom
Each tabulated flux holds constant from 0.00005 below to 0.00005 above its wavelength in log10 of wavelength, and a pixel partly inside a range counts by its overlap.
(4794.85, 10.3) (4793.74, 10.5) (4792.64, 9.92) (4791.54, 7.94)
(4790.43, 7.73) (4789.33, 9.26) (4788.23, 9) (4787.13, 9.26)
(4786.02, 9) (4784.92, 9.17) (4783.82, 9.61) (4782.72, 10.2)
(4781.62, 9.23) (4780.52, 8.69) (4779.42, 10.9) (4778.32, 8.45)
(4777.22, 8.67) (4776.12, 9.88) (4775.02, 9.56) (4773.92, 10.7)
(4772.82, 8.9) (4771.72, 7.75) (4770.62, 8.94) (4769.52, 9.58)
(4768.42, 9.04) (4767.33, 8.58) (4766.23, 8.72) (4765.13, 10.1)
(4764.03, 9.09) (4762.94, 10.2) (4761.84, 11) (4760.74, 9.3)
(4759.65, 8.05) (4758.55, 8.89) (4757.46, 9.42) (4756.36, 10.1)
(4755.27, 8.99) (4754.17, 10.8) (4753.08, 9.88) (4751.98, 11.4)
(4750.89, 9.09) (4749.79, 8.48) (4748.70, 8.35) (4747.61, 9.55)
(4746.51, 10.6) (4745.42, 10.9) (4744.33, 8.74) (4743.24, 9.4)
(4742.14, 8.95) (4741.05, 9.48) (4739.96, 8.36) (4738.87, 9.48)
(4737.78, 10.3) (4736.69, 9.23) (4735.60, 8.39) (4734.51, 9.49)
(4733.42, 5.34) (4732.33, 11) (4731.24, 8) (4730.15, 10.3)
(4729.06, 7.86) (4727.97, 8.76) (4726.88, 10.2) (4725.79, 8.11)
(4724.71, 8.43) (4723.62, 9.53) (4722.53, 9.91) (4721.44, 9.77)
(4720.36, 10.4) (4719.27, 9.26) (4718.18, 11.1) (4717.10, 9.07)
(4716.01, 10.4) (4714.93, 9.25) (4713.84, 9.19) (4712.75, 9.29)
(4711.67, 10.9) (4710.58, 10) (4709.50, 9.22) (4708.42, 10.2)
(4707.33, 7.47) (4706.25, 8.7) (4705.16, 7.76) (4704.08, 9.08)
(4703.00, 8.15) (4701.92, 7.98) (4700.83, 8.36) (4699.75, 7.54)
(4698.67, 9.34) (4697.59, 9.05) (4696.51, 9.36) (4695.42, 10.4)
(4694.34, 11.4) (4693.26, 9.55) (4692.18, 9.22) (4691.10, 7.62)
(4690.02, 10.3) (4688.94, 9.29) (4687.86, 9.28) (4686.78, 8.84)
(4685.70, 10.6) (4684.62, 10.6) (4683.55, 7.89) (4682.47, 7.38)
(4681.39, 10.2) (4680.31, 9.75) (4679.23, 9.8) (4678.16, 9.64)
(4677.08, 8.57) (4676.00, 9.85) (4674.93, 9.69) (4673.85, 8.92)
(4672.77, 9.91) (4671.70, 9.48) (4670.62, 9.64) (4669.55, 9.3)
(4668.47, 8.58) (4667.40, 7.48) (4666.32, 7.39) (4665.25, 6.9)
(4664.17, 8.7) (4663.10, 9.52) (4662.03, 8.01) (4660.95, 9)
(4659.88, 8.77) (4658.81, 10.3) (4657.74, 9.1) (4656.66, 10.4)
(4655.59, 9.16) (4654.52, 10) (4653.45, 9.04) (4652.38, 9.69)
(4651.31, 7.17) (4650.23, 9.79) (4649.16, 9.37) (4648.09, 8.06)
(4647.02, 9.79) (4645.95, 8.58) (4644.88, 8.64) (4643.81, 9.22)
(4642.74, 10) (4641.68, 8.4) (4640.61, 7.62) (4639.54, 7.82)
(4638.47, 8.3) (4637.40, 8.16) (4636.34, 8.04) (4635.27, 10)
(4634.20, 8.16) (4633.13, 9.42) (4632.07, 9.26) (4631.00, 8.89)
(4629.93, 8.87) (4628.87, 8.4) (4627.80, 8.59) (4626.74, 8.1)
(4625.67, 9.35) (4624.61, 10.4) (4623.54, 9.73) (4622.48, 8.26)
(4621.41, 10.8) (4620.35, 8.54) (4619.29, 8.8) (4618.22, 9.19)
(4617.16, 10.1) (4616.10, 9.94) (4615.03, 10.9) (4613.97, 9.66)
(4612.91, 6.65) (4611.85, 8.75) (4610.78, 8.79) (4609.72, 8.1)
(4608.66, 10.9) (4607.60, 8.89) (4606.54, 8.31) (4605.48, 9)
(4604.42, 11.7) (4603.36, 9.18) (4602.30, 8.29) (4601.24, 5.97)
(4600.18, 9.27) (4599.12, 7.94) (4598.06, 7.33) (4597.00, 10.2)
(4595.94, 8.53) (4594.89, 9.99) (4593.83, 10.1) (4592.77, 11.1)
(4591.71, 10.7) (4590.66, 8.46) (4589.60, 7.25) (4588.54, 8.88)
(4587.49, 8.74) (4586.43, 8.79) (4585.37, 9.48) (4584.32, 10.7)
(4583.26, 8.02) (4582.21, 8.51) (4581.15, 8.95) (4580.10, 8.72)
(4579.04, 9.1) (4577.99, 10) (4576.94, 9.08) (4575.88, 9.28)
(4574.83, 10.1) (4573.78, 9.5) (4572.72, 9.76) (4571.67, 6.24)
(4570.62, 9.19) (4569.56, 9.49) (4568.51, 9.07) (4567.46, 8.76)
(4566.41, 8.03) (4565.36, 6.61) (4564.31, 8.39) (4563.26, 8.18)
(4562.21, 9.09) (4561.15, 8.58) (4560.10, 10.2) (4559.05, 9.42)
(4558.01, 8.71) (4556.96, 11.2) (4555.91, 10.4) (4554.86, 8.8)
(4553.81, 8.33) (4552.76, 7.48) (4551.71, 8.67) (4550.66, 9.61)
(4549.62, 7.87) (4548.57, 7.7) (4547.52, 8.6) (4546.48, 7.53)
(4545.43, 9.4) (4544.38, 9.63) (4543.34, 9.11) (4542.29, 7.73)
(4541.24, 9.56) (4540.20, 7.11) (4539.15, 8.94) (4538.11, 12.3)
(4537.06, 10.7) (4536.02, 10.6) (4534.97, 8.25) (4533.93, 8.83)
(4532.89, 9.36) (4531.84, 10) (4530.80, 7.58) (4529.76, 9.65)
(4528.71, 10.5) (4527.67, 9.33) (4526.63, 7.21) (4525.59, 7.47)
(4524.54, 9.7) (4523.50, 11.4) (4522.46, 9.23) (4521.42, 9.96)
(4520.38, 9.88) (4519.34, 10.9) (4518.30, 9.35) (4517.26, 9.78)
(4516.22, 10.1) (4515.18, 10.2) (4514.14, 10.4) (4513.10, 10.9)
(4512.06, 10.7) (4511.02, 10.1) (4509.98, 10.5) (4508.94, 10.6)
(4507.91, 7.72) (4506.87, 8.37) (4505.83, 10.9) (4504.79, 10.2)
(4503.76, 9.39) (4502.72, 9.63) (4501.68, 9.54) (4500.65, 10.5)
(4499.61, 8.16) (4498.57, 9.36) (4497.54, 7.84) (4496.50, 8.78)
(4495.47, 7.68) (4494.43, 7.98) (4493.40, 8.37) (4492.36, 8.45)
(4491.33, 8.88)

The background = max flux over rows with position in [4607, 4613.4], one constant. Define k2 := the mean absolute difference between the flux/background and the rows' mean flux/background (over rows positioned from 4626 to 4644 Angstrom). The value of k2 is 0.05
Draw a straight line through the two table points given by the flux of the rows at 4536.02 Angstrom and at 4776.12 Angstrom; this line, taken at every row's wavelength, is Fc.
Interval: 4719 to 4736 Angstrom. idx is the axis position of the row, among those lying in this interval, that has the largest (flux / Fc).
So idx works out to 4732.33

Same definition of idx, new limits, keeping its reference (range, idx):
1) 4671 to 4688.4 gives 4685.70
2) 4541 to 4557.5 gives 4556.96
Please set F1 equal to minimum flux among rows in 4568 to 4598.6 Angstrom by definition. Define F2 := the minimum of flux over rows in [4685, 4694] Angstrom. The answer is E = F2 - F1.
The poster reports 1.4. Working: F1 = 6.24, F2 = 7.62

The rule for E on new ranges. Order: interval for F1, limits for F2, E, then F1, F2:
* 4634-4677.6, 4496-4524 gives 0.8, 6.9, 7.72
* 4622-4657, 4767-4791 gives 0.6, 7.17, 7.73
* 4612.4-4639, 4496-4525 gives 1.1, 6.65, 7.72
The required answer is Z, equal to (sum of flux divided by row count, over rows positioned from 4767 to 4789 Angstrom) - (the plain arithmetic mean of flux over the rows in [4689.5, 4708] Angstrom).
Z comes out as 0.36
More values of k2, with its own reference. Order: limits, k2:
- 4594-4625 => 0.09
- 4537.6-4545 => 0.10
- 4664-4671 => 0.08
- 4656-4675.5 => 0.07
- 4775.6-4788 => 0.05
